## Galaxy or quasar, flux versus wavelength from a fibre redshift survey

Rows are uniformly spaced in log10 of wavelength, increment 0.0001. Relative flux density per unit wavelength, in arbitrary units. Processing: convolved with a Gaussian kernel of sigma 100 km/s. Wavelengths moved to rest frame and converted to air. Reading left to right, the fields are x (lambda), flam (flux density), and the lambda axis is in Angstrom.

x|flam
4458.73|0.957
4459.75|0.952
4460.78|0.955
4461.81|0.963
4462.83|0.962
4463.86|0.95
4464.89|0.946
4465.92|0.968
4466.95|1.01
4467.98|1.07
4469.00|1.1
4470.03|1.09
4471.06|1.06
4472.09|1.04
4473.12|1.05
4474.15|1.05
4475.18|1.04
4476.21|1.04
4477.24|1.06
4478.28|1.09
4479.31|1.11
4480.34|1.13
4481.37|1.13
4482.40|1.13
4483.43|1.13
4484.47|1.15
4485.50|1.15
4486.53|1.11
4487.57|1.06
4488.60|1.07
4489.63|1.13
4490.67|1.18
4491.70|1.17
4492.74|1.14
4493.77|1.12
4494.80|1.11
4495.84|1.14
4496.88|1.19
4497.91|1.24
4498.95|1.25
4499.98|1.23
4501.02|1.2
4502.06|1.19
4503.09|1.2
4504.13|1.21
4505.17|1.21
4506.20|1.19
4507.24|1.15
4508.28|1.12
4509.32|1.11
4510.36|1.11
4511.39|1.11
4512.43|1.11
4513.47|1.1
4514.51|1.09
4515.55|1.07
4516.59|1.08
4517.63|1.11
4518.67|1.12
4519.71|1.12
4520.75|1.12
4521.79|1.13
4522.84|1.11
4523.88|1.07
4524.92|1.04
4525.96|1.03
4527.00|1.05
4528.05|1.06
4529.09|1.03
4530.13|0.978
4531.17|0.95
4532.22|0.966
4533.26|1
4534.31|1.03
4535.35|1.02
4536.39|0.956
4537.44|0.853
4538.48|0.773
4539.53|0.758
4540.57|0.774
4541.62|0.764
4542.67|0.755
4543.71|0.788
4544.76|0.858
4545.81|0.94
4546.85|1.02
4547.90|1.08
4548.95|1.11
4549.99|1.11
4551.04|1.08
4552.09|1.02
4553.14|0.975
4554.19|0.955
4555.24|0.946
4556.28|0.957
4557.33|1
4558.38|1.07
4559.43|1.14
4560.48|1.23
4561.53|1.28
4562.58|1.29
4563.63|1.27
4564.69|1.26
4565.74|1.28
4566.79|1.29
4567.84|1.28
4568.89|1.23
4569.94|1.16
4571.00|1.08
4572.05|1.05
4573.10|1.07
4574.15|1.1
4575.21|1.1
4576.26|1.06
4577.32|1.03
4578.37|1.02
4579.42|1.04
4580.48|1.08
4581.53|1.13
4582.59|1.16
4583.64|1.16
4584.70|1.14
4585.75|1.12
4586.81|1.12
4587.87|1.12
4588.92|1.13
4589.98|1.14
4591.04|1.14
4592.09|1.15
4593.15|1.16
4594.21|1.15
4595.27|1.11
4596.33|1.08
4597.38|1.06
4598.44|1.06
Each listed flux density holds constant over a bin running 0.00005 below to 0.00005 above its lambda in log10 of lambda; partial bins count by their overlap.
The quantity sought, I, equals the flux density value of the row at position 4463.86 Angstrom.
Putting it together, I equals 0.95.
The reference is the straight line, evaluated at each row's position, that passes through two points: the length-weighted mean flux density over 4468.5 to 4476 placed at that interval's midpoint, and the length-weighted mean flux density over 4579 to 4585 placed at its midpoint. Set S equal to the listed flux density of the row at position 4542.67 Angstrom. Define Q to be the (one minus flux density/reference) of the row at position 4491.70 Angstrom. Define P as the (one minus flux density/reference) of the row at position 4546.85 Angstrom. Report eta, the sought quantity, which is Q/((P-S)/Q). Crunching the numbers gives -0.013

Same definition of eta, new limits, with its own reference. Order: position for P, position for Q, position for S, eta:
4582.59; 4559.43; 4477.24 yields -0.001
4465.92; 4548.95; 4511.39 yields 0.000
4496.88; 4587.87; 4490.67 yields 0.000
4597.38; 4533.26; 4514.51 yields -0.007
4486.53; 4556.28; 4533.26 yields -0.017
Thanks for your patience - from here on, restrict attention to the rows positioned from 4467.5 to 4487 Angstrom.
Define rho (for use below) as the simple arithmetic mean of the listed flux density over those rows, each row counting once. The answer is 1.09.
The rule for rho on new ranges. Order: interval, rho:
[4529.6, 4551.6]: 0.93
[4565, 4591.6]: 1.13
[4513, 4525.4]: 1.10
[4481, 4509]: 1.16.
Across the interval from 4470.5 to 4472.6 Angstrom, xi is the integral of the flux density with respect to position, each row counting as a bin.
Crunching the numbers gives 2.2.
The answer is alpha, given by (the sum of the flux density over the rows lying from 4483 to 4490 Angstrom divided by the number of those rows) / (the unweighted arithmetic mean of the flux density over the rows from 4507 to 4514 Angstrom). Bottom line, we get 1.00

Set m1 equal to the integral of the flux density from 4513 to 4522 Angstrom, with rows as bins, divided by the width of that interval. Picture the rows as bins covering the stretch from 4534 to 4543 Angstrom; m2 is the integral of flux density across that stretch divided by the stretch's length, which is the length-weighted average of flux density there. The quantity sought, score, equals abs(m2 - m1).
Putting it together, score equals 0.25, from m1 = 1.10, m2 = 0.85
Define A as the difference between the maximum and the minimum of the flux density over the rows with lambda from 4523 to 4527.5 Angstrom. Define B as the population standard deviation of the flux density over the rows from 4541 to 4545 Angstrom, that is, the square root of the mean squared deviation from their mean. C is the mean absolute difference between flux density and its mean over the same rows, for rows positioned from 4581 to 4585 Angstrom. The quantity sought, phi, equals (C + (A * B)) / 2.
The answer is 0.007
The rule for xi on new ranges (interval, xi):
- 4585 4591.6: 7.5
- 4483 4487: 4.5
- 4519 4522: 3.4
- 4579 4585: 6.7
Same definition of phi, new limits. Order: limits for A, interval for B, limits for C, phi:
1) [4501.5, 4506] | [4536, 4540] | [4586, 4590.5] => 0.005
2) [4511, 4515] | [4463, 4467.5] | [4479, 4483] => 0.004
